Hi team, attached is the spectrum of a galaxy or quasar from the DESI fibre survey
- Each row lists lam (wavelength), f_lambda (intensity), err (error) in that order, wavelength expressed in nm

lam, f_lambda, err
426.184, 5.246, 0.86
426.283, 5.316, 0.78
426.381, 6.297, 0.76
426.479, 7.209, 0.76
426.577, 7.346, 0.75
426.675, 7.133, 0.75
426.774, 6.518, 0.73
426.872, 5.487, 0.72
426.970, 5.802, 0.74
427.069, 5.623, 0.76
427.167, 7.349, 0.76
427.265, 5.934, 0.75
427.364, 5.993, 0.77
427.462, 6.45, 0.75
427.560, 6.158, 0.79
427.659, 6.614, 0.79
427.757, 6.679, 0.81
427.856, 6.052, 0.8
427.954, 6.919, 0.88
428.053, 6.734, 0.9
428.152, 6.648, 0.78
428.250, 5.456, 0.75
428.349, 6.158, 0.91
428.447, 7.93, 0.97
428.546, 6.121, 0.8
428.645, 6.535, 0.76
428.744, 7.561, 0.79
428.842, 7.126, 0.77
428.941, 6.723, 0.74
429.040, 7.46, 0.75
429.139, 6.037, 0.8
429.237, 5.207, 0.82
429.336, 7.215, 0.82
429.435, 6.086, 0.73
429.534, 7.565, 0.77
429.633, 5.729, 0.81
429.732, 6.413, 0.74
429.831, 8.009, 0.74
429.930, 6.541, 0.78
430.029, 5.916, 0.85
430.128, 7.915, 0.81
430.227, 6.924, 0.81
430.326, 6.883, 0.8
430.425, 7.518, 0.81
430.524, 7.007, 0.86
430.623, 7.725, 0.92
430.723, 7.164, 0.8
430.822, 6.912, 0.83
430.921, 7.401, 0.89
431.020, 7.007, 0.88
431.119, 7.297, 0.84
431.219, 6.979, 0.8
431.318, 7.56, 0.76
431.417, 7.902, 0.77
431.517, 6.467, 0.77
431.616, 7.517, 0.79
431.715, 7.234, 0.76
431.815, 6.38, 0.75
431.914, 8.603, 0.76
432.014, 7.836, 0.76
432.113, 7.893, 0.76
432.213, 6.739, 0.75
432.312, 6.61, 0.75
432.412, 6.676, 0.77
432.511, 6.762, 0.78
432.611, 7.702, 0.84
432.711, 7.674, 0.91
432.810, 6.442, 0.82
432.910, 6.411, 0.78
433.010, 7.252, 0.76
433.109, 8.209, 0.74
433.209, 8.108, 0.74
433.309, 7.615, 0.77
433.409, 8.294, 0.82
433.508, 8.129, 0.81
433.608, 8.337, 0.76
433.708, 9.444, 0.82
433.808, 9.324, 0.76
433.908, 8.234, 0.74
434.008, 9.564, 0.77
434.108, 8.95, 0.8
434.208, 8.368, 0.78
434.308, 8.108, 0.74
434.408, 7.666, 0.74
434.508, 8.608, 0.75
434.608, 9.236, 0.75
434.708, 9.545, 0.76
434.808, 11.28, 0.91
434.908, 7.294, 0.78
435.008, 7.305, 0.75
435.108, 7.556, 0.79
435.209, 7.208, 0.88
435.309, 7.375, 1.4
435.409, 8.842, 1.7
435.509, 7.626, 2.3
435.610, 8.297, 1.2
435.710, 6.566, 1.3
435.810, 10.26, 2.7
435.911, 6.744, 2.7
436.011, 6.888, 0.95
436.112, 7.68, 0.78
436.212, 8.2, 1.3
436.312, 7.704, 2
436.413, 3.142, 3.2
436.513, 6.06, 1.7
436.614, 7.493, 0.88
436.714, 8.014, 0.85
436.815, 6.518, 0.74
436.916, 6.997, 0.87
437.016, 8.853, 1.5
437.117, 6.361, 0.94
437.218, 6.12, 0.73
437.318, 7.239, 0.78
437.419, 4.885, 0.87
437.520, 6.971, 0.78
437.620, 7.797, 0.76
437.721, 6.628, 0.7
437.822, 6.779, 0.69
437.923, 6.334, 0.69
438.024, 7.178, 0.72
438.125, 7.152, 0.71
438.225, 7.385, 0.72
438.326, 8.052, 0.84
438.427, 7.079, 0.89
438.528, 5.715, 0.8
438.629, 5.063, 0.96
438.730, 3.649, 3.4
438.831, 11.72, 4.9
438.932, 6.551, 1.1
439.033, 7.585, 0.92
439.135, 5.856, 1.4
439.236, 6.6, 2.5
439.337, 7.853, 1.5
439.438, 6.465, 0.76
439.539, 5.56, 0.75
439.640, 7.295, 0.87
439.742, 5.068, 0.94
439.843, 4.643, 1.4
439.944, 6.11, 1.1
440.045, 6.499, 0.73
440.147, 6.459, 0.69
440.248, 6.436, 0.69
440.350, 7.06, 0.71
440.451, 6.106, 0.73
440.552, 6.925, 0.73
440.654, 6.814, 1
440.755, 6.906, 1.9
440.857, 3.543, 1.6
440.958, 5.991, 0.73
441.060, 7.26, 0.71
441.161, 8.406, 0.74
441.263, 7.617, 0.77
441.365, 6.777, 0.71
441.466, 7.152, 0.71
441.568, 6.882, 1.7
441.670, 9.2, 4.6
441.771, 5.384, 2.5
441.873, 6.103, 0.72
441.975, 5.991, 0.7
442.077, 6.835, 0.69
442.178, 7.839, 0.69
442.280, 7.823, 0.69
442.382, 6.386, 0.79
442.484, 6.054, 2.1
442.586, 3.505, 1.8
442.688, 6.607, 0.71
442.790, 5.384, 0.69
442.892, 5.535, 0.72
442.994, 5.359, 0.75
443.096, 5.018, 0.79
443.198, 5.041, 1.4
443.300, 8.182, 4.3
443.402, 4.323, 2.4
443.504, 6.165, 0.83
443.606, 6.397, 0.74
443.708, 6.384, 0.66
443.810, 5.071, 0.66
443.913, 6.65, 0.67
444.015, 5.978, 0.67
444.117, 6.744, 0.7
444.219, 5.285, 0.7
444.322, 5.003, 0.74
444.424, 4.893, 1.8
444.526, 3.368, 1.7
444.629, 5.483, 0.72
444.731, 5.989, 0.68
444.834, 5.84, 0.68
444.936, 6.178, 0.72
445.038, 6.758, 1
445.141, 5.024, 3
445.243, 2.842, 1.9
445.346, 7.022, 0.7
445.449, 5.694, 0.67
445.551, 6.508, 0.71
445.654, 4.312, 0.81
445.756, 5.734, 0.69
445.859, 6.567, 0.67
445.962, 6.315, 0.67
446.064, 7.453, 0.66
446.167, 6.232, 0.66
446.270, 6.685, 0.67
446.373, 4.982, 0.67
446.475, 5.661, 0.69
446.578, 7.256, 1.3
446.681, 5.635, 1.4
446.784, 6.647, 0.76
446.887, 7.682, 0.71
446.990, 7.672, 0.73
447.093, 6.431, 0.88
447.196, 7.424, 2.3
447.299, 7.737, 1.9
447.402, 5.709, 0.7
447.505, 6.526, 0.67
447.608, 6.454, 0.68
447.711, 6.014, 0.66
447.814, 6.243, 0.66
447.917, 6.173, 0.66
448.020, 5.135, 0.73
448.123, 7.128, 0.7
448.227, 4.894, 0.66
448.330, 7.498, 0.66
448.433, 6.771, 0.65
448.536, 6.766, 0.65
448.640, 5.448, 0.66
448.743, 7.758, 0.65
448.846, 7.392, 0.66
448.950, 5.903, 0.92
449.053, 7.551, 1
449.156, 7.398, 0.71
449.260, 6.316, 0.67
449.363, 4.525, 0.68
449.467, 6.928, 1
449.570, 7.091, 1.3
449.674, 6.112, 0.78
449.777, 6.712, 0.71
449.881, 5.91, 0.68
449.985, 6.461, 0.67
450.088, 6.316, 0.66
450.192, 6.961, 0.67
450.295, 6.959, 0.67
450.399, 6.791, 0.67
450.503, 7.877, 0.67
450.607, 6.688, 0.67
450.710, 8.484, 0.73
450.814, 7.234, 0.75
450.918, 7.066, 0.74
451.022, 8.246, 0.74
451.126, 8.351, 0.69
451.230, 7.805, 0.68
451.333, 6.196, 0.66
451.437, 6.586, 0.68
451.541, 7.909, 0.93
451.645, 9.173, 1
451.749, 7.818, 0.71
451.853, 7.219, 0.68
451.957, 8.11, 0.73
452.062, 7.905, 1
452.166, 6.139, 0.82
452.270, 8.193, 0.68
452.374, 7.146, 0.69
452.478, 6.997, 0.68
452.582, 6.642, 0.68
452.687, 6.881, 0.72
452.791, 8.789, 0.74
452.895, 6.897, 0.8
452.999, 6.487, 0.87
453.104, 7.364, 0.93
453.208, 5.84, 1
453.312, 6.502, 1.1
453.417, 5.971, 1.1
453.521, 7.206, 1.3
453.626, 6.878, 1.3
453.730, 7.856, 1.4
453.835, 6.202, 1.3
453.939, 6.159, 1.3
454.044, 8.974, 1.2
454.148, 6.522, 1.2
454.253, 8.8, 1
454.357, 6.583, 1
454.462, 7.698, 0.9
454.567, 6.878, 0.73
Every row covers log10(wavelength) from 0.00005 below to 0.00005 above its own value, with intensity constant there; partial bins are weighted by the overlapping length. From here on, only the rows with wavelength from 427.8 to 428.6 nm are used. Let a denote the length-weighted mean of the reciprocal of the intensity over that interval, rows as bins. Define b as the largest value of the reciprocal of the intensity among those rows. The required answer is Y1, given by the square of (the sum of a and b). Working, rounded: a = 0.155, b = 0.18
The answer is 0.115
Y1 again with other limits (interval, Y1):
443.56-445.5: 0.291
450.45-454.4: 0.096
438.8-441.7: 0.191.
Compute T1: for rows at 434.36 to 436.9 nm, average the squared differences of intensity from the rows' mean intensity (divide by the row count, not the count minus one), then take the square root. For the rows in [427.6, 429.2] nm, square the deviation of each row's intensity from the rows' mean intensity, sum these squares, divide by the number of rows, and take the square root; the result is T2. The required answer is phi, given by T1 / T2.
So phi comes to 2.4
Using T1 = 1.5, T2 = 0.62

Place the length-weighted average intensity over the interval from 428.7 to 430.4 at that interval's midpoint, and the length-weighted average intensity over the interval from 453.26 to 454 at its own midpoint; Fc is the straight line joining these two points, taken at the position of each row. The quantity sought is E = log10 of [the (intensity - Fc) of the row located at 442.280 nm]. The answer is 0.03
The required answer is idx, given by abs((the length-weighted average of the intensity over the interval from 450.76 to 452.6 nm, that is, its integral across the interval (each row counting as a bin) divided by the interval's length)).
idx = 7.5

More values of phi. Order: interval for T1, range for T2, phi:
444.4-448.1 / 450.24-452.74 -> 1.4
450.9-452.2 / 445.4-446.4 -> 1.0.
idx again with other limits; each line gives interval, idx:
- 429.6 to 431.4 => 7.1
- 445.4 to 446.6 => 6.1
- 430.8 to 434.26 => 7.7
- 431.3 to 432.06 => 7.4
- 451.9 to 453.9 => 7.0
